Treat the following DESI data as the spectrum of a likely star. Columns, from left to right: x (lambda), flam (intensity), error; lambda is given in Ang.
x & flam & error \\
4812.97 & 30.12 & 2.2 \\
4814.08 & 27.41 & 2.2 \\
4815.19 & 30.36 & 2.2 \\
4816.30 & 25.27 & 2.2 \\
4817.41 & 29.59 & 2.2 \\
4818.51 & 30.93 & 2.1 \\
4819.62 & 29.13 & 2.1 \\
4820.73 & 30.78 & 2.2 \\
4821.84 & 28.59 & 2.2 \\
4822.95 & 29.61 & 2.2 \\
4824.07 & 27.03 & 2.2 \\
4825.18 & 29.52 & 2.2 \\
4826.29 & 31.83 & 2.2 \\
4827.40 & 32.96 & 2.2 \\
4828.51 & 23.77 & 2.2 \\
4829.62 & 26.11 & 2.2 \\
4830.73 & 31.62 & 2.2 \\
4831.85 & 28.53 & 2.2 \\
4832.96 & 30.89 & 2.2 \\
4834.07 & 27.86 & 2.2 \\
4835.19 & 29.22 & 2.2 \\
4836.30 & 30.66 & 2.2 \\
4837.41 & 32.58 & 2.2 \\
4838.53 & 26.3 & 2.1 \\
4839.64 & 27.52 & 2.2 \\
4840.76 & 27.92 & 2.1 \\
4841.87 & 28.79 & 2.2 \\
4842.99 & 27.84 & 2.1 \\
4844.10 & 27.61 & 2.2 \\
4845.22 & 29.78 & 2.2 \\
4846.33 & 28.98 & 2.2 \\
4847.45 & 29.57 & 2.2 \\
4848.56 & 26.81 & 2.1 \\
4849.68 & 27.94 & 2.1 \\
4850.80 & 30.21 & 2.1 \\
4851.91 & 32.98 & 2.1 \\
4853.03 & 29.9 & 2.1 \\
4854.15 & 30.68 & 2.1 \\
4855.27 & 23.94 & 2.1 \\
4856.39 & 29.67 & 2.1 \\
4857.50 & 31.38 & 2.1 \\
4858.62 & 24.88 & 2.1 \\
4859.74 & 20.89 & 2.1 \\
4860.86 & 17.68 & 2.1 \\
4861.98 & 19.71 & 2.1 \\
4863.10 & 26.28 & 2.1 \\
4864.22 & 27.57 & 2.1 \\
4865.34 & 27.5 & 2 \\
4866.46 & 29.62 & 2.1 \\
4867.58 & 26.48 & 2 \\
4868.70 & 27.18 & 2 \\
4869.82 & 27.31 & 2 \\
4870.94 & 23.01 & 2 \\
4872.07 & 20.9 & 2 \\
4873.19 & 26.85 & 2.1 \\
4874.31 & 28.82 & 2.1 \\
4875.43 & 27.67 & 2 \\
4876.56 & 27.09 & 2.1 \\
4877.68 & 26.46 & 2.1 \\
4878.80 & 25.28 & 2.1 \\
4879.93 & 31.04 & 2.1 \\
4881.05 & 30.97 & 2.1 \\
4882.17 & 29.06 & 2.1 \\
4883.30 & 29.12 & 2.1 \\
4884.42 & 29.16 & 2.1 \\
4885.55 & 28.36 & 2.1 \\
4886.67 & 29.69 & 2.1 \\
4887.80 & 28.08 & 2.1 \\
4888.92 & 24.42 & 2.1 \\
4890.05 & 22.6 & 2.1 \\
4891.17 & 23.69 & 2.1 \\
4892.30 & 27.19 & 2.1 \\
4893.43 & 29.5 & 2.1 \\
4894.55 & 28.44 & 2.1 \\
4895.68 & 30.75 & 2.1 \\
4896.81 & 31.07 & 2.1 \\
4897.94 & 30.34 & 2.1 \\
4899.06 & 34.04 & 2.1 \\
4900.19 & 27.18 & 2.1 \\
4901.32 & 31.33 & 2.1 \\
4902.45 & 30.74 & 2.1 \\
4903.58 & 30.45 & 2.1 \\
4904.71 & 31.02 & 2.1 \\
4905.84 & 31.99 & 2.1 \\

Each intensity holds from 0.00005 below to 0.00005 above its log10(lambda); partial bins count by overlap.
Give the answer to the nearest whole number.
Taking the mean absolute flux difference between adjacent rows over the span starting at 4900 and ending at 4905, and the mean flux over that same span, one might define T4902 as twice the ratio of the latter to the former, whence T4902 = 43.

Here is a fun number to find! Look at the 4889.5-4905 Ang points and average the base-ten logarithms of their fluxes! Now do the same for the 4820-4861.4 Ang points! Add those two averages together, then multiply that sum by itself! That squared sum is 8.49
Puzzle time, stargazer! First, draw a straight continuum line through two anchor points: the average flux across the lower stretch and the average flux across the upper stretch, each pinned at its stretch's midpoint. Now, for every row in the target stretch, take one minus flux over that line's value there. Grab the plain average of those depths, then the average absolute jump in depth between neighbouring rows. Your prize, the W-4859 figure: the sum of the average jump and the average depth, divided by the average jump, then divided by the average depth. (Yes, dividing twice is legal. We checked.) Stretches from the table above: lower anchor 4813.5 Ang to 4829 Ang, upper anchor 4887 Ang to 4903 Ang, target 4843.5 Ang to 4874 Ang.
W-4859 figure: 25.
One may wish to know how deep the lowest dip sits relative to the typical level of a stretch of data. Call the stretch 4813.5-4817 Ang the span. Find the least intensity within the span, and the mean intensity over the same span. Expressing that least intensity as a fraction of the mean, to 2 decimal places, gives 0.91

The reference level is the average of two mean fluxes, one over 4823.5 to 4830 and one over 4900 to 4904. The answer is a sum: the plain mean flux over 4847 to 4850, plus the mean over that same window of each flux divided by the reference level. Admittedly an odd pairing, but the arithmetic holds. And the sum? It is 29.1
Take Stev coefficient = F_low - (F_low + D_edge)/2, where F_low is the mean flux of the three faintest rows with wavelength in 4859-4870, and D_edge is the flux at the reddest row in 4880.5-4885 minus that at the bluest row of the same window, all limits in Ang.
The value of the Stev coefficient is 10.6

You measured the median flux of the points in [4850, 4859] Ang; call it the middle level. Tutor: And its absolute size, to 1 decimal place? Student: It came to 30.1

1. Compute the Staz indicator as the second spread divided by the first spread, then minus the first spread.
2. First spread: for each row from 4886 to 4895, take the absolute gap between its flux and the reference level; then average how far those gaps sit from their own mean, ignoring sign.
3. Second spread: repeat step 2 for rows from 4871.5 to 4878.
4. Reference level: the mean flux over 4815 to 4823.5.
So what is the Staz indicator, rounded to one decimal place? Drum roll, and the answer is -1.4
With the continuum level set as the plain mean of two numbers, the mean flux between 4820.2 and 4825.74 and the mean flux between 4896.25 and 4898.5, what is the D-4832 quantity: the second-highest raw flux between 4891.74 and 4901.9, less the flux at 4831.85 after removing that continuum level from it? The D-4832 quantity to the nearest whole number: 33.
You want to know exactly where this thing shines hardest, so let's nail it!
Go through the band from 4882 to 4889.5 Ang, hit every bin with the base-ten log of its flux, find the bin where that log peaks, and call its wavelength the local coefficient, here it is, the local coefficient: 4886.67 Ang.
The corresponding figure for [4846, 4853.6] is 4851.91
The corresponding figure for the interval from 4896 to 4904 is 4899.06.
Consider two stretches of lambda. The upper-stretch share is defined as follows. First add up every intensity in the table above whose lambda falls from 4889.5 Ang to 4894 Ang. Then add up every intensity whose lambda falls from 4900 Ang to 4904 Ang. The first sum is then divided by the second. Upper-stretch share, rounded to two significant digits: 0.86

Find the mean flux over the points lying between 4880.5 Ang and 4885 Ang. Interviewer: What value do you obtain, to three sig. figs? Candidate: 29.6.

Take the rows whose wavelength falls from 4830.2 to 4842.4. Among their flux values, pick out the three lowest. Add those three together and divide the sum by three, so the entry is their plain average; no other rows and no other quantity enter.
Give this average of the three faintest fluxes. 27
